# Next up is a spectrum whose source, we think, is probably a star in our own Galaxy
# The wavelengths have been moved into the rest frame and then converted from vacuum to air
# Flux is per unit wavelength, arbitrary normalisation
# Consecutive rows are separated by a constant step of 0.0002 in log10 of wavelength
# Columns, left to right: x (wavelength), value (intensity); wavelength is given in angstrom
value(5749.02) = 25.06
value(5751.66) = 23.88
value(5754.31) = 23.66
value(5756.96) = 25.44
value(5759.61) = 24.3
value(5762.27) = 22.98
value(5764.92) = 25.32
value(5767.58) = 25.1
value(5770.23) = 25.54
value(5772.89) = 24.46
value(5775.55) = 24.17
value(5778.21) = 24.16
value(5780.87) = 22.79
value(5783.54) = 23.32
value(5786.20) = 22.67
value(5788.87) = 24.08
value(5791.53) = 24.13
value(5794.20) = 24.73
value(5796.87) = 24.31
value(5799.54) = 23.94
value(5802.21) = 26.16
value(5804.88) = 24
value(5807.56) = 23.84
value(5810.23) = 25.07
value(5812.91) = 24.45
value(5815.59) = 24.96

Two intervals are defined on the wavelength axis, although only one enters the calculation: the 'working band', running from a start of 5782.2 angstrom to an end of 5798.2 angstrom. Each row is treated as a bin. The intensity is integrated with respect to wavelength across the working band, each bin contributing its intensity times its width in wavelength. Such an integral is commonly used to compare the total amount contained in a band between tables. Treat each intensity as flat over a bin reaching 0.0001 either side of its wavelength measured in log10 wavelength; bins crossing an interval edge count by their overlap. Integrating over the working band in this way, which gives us 382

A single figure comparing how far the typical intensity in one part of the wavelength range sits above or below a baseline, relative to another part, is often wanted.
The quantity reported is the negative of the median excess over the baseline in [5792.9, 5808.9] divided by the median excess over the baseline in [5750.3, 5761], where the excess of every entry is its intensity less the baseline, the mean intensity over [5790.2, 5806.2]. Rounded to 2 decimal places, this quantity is -0.86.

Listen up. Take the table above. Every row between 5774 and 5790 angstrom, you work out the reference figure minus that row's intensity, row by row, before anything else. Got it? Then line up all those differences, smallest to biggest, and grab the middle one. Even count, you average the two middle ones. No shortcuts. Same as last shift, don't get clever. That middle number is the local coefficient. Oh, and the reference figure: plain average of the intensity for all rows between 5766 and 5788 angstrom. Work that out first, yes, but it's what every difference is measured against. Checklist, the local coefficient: 0.3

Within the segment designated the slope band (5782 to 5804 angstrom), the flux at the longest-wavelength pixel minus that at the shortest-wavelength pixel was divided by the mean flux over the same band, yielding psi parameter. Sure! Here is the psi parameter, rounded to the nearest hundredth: 0.12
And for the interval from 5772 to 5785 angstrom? -0.05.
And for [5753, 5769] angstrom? 0.06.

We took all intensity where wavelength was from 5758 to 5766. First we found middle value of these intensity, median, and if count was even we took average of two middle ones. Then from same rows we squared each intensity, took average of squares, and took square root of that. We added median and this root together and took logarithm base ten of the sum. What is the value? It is 1.69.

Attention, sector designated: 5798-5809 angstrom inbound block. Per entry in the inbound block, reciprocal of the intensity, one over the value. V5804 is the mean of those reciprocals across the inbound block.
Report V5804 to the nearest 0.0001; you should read 0.0409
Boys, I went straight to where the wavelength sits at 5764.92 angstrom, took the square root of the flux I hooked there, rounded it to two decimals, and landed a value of 5.03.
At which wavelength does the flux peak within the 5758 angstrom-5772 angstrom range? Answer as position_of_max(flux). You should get 5770.23 angstrom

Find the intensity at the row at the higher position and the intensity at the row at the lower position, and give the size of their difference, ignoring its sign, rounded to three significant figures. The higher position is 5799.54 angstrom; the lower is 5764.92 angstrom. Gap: 1.38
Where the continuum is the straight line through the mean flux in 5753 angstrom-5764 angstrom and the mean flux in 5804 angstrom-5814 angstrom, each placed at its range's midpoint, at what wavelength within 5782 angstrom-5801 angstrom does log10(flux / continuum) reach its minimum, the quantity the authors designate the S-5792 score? 5786.20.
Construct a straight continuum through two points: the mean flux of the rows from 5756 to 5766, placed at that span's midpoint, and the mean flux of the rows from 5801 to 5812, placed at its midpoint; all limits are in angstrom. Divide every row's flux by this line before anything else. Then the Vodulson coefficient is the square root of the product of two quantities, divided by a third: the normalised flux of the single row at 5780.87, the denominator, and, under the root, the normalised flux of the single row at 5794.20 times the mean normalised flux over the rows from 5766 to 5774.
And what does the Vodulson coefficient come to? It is 1.09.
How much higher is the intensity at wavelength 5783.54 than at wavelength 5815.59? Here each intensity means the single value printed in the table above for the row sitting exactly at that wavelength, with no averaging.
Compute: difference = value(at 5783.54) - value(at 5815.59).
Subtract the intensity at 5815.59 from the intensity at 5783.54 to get -1.6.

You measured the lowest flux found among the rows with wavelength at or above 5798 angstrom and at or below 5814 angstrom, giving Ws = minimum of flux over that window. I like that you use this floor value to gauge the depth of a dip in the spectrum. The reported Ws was 23.84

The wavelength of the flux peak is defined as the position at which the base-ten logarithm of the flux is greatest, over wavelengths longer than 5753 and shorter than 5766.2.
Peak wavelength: 5756.96 angstrom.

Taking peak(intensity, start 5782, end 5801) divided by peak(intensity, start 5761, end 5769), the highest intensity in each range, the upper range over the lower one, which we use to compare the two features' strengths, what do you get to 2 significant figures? 0.98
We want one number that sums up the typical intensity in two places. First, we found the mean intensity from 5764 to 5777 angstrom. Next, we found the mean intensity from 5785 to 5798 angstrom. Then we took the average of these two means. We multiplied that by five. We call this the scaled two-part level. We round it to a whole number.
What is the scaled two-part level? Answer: 122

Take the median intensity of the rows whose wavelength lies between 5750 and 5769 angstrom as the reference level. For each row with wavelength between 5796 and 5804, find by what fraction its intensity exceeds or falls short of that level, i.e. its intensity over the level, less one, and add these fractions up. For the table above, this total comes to 0.06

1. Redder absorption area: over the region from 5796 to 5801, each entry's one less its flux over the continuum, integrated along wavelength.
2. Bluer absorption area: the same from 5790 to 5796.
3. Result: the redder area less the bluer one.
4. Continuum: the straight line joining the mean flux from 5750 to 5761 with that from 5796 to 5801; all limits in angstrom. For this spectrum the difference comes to 0.1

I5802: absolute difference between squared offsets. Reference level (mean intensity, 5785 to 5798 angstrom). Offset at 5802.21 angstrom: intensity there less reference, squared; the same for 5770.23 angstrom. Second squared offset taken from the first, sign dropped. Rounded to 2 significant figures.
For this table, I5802 2.3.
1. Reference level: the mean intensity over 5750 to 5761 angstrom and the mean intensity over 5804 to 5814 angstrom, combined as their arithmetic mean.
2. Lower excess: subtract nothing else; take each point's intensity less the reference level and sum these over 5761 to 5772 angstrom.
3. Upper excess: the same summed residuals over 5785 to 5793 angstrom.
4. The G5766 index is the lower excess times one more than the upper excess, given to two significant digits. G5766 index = -1.8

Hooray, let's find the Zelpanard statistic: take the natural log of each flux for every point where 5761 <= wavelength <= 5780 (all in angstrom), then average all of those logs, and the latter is 3.20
